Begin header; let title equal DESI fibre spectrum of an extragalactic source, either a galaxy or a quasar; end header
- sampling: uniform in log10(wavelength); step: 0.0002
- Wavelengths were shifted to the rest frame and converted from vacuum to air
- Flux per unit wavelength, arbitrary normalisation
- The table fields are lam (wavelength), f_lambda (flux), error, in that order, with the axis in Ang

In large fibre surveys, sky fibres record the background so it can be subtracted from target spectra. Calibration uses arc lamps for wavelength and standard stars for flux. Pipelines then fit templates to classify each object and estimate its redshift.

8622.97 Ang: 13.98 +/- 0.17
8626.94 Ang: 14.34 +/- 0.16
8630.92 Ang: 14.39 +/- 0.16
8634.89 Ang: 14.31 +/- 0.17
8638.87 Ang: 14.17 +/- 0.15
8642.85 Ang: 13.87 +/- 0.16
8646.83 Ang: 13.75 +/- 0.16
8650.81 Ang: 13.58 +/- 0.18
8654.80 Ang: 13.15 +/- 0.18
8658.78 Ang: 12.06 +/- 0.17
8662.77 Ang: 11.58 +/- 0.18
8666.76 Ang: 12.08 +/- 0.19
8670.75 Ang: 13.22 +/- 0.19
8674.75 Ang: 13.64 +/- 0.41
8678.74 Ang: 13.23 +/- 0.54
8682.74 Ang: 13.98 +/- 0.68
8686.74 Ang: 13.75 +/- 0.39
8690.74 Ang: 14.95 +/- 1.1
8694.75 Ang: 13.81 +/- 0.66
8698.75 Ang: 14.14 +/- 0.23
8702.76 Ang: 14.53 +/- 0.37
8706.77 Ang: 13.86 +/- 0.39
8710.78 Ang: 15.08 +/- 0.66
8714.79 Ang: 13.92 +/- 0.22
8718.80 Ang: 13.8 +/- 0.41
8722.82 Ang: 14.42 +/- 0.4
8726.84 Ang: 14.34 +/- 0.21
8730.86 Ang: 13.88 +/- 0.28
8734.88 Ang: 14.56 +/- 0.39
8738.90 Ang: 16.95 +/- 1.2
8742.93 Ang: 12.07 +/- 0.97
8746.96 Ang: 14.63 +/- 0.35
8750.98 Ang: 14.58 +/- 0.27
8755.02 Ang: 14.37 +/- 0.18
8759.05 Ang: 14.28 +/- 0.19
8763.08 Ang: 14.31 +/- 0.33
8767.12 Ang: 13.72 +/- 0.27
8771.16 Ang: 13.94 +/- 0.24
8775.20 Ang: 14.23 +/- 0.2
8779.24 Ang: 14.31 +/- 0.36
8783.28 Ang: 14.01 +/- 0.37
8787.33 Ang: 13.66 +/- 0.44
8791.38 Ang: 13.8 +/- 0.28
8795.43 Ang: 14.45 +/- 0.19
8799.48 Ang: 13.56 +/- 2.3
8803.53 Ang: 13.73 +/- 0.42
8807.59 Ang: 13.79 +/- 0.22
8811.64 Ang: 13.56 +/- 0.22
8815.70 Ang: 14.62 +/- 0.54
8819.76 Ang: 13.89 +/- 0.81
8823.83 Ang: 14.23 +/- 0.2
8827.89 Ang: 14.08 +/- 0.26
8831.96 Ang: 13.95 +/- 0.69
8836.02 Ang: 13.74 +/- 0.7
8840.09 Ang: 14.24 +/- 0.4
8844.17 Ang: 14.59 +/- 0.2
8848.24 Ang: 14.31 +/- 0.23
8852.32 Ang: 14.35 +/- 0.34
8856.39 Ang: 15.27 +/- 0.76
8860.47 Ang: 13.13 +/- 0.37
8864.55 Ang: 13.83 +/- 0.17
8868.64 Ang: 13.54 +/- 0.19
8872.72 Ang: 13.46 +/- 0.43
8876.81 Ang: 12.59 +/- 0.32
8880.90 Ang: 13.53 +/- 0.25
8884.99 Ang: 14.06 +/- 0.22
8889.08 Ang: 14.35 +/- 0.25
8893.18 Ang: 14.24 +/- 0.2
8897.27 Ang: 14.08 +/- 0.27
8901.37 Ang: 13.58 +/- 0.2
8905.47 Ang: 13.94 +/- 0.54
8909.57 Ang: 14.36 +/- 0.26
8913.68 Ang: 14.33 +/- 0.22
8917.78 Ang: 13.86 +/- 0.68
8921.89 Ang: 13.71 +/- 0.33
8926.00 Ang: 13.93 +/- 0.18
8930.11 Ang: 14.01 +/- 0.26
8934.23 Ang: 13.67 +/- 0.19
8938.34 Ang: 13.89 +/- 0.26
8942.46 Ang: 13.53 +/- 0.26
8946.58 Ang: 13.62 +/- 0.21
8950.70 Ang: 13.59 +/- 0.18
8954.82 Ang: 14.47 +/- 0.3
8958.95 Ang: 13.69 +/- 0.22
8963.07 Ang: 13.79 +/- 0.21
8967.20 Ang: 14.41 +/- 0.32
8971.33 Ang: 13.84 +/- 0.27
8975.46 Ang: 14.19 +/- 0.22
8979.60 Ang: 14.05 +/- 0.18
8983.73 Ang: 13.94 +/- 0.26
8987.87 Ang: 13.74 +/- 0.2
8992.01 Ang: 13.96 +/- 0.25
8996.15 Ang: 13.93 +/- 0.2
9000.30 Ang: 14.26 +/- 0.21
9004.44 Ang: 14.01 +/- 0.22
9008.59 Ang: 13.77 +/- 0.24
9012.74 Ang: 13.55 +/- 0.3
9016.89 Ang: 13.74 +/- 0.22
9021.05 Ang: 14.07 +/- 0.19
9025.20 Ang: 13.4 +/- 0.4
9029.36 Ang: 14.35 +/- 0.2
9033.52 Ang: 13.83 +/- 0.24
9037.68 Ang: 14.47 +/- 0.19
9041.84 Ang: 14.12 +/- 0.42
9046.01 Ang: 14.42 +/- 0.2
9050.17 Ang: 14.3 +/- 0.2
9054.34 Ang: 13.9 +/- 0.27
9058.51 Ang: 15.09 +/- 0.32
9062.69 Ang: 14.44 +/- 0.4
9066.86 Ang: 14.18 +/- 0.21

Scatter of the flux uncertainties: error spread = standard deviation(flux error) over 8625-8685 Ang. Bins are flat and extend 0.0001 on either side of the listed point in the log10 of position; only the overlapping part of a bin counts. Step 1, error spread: 0.16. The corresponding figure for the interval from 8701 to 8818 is 0.42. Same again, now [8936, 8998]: 0.04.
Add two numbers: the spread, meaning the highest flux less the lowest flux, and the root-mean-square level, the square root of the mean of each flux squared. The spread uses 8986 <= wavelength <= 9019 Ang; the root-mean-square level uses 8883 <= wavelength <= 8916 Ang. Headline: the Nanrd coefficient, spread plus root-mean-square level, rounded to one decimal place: 14.8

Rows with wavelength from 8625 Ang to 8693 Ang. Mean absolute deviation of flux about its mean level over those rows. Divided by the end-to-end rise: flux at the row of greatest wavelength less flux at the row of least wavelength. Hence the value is 1.1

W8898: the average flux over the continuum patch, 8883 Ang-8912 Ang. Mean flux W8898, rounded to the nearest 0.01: 14.09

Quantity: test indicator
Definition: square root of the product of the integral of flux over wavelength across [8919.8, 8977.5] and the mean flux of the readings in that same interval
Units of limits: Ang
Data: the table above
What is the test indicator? 105.4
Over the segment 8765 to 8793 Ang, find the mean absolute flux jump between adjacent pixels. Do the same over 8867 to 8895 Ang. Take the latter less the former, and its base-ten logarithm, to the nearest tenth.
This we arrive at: -0.6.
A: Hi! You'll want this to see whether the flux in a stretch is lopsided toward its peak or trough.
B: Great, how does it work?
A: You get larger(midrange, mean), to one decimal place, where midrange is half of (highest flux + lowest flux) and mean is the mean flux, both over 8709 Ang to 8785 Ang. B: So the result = 14.5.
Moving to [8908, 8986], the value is 14.0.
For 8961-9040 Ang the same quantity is 14.0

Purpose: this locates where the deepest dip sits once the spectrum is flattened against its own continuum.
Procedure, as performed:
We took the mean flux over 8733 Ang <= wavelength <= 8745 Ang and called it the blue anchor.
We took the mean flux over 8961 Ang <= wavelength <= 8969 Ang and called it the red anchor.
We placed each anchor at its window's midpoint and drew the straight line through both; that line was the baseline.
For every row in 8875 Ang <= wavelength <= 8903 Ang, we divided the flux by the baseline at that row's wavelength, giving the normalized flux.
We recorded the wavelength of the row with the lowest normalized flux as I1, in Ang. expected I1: 8876.81 Ang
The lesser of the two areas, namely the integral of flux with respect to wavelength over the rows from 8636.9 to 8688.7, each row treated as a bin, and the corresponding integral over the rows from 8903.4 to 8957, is 686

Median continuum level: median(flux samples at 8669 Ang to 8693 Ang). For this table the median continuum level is 13.7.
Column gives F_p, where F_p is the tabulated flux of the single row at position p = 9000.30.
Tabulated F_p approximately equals 14.26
